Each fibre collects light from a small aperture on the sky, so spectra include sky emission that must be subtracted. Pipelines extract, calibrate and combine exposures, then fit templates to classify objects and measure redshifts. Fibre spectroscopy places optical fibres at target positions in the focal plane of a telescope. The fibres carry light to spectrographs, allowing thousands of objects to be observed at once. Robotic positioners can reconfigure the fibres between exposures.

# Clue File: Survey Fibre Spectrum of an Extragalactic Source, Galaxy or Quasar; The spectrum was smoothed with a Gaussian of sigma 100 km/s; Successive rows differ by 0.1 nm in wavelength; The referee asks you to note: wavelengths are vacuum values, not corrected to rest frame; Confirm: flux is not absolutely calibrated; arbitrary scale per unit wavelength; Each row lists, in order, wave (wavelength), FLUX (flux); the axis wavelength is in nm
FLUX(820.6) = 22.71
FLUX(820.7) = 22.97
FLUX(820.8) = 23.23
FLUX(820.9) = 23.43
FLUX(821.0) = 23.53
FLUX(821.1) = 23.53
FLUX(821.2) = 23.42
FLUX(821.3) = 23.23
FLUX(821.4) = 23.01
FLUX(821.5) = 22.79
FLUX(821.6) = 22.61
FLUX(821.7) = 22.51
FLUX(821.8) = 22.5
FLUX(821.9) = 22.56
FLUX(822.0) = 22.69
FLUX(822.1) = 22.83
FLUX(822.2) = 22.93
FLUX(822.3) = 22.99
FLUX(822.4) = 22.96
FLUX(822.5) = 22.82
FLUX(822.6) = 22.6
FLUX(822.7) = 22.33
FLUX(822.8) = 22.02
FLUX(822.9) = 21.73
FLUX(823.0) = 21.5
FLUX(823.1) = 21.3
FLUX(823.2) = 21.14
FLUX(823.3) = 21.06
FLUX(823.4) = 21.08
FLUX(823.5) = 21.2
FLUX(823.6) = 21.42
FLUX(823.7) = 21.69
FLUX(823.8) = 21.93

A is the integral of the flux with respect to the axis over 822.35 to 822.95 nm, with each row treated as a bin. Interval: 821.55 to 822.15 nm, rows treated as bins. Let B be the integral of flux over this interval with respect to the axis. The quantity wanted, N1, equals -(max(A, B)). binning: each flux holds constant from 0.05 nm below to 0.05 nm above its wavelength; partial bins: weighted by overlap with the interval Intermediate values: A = 13.4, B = 13.6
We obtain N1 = -13.6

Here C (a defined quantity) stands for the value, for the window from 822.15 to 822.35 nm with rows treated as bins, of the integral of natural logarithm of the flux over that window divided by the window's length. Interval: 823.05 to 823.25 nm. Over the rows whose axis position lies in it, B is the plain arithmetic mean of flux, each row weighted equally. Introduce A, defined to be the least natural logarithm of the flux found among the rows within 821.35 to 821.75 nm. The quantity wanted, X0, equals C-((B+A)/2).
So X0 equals -9.0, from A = 3.11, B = 21.2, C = 3.13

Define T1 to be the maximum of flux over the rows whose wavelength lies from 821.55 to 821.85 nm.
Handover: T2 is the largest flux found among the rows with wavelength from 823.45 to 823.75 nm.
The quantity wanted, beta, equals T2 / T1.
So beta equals 0.96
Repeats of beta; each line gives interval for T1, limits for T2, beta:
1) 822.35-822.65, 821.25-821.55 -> 1.01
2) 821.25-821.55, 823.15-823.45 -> 0.91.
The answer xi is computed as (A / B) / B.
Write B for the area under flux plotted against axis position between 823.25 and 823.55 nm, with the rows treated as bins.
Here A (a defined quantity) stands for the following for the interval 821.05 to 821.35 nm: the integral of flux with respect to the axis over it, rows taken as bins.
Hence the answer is 0.175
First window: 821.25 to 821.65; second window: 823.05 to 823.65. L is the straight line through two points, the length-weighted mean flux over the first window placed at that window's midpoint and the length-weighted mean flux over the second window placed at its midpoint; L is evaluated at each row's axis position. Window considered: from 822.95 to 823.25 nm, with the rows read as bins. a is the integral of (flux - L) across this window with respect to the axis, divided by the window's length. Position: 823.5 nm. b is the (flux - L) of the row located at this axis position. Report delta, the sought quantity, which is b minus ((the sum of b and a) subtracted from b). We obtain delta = 0.0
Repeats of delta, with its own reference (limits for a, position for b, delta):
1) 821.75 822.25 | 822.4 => 1.2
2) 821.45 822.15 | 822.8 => 0.4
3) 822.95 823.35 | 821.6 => -0.3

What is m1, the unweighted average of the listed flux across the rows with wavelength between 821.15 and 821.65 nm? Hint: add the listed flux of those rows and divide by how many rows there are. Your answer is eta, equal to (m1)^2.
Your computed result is 530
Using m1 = 23.0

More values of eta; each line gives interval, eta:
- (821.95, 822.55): 523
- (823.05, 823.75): 452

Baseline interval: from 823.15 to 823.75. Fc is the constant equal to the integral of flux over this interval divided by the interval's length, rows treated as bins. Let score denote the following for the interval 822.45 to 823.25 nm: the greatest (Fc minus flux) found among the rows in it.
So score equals 0.1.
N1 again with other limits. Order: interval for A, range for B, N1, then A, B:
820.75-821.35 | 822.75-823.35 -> -14.0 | 14.0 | 12.9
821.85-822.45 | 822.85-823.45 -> -13.7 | 13.7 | 12.8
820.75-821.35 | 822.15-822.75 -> -14.0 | 14.0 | 13.7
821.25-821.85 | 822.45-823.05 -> -13.7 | 13.7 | 13.3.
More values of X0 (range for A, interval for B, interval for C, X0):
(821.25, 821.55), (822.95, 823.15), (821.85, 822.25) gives -9.1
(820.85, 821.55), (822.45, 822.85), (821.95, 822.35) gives -9.7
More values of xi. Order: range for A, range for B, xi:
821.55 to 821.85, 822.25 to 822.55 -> 0.143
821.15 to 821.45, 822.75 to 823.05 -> 0.164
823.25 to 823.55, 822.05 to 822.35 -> 0.134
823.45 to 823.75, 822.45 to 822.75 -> 0.140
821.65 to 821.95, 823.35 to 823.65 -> 0.167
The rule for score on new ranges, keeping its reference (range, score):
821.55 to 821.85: -1.2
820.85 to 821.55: -1.5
